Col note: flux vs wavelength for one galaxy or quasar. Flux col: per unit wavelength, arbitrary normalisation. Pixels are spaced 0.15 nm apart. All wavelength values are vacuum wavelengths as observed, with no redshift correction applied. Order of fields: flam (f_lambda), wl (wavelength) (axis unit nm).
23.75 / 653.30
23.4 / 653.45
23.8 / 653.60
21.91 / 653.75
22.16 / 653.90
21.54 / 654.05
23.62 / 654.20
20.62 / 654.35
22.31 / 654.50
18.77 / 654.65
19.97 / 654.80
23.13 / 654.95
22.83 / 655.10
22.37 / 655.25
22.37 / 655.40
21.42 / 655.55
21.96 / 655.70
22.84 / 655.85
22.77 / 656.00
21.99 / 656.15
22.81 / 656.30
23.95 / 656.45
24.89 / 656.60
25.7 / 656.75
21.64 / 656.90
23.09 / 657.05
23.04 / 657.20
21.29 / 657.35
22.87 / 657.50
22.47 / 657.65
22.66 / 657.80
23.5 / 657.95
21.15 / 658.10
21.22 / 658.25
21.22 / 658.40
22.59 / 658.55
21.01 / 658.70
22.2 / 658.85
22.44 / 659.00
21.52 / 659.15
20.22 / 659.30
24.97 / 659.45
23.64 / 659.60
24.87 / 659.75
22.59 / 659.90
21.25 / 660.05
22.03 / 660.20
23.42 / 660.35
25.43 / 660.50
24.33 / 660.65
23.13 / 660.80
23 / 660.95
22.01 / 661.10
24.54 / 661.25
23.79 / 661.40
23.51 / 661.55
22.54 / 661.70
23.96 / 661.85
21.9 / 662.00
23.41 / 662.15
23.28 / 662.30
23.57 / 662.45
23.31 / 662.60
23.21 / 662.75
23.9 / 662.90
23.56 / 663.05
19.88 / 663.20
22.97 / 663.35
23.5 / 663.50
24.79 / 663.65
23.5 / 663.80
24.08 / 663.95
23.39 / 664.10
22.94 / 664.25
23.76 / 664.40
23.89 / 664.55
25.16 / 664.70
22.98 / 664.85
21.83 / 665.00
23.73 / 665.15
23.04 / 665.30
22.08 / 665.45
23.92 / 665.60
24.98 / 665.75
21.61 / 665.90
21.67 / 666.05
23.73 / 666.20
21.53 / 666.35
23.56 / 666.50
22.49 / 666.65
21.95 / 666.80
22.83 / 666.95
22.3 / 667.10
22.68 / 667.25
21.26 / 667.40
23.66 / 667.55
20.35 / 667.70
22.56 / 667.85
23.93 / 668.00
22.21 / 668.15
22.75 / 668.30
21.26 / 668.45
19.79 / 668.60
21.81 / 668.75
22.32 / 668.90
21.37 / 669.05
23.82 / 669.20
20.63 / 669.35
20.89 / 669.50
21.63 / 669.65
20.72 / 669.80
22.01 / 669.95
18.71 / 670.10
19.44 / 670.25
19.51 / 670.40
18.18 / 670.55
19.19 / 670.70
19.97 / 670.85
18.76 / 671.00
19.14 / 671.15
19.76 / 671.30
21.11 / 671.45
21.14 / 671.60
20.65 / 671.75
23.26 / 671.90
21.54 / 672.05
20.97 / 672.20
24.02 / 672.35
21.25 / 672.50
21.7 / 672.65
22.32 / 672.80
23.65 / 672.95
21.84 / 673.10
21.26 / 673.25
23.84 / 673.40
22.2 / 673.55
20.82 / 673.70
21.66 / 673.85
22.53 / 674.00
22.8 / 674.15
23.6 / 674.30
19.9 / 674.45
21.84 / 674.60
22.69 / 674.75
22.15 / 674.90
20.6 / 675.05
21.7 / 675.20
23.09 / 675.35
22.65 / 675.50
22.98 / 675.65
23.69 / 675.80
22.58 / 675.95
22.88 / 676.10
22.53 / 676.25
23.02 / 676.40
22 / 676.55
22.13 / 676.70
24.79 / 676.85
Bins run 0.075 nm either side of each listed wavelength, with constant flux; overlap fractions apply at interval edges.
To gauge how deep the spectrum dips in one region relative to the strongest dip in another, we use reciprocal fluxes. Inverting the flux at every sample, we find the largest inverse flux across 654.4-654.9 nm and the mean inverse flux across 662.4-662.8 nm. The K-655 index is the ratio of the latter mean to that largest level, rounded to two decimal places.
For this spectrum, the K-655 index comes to 0.80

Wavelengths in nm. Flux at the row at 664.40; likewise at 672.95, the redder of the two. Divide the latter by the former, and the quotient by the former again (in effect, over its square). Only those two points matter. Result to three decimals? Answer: 0.042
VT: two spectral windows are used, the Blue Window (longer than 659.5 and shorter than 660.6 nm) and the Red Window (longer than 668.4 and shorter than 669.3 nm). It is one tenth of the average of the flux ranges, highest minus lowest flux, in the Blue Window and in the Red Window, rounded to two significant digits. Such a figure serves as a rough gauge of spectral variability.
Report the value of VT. 0.41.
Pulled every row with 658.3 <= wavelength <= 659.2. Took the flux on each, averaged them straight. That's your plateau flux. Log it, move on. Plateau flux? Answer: 21.8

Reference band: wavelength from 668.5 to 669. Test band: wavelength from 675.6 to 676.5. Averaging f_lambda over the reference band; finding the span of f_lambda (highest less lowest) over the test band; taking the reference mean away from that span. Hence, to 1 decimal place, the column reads -20.1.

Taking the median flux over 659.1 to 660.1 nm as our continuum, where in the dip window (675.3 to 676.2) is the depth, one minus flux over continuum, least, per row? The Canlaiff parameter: 675.80 nm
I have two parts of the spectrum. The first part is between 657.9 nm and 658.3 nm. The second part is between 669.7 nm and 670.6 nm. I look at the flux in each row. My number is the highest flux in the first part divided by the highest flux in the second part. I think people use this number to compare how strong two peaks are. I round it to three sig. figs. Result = 1.07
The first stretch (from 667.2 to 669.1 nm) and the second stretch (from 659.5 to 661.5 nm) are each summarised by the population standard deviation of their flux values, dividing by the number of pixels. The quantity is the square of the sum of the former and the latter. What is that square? 5.4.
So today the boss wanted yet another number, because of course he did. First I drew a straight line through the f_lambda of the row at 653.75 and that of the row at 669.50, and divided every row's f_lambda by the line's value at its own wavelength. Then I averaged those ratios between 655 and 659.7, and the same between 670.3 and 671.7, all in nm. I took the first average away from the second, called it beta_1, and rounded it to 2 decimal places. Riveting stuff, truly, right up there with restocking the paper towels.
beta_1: -0.10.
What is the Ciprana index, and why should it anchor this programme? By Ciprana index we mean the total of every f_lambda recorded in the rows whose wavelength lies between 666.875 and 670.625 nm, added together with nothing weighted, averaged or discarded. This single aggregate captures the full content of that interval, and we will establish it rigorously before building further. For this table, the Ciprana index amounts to 537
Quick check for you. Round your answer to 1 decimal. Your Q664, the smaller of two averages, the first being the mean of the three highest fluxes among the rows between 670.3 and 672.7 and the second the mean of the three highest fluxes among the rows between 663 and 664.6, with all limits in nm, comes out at 23.0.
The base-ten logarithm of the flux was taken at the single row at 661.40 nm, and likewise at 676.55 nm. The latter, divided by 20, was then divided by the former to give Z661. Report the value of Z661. 0.0488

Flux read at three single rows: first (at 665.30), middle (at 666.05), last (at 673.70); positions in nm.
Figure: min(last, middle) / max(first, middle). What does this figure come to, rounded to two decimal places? 0.90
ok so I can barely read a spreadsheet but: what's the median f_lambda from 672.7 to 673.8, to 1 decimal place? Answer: 22.2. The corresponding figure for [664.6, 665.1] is 23.0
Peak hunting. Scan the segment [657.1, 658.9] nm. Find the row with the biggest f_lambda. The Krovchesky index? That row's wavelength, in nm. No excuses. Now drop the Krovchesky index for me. 657.95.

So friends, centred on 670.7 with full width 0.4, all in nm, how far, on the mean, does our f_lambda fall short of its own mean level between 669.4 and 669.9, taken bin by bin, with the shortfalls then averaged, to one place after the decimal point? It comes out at 2.0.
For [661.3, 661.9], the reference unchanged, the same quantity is -2.4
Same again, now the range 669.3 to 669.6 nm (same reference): 0.3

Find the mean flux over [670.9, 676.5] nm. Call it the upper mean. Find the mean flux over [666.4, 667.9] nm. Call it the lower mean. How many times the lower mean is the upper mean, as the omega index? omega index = 0.98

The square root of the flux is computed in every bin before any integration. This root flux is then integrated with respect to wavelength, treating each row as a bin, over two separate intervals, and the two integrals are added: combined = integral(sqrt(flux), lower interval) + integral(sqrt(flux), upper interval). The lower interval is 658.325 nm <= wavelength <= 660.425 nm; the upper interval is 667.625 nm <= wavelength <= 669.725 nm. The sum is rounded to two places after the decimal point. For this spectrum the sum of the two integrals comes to 19.74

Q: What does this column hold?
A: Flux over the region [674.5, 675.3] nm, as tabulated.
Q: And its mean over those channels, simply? 21.8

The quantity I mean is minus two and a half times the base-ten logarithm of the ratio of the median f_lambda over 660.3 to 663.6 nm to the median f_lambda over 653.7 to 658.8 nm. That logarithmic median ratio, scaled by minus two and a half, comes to -0.05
